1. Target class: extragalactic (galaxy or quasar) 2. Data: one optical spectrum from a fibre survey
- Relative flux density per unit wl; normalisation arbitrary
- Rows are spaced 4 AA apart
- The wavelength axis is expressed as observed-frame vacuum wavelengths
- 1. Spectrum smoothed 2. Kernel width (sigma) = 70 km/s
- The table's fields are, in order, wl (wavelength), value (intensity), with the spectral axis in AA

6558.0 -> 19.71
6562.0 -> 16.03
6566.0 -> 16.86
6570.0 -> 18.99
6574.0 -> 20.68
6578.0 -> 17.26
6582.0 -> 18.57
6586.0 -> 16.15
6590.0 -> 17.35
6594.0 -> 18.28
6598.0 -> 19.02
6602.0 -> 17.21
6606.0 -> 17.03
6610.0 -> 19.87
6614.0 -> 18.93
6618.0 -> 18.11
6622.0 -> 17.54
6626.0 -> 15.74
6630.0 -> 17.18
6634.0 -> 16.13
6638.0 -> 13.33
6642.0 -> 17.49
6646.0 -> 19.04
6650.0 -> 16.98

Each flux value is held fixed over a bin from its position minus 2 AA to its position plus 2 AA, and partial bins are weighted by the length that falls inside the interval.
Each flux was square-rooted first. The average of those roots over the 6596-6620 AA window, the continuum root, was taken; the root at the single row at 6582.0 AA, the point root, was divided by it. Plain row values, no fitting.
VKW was 1.01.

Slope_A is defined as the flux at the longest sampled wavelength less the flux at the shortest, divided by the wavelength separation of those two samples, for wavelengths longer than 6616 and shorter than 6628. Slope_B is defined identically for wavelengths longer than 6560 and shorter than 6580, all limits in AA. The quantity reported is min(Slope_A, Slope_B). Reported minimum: -0.30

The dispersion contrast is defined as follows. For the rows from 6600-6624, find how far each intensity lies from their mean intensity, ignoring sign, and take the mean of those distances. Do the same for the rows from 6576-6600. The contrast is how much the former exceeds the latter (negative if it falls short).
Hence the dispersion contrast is 0.0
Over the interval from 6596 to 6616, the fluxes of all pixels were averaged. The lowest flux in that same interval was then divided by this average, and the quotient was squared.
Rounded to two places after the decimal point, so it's 0.86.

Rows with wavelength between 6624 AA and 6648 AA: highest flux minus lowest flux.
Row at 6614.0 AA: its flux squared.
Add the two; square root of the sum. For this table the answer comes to 19.1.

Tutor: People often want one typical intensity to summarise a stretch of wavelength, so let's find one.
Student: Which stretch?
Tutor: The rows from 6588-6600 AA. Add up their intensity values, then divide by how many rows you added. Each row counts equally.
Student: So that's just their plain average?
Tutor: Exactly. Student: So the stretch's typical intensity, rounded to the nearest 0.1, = 18.2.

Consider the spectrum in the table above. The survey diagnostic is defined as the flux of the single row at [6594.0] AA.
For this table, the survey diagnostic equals 18.28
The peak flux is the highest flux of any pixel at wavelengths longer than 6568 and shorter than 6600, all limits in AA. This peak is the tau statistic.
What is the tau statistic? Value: 20.68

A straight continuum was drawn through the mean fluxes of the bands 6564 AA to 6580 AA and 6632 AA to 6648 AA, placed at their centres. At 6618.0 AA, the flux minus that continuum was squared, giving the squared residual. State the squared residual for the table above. 1.0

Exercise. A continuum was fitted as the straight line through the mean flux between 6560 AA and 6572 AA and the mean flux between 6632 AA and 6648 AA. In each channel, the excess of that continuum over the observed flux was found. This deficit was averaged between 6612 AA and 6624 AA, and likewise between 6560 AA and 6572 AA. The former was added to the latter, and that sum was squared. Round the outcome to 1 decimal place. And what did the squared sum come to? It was 2.1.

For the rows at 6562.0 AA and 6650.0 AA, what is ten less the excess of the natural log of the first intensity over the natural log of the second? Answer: 10.1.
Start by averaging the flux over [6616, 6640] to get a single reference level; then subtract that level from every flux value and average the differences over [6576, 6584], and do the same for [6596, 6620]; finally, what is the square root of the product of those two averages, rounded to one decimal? 1.8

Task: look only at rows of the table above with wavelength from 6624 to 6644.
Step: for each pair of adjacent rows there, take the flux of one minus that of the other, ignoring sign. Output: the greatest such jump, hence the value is 4.2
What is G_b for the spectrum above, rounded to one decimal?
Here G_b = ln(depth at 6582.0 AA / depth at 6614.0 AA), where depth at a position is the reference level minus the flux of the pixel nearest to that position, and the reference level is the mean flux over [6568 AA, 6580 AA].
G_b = 2.2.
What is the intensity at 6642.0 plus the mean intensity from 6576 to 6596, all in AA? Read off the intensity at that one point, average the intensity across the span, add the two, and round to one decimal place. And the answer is 35.0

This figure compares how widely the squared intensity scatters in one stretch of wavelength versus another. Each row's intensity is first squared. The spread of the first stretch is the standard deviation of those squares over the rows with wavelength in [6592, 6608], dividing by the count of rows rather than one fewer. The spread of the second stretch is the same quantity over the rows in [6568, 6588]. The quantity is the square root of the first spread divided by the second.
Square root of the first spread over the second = 0.72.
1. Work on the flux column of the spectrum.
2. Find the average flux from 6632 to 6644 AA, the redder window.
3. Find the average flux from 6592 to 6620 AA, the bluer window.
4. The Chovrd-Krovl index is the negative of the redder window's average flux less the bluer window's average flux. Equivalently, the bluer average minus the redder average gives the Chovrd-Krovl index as 2.7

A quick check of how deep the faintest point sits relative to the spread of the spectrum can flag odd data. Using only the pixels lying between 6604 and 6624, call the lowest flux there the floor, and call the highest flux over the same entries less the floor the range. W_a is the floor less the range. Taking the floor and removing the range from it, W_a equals 14.19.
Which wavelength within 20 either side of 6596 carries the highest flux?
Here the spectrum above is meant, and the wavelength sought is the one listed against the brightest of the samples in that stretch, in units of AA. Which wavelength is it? 6610.0 AA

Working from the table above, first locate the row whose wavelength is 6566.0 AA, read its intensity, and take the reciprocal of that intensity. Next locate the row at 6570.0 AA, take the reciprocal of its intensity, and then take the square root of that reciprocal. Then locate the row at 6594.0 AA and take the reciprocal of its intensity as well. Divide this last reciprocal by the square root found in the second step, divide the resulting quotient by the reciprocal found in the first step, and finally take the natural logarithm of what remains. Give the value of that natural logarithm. 1.39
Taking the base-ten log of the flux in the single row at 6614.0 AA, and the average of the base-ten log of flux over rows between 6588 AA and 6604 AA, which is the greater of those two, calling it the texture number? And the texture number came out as 1.28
